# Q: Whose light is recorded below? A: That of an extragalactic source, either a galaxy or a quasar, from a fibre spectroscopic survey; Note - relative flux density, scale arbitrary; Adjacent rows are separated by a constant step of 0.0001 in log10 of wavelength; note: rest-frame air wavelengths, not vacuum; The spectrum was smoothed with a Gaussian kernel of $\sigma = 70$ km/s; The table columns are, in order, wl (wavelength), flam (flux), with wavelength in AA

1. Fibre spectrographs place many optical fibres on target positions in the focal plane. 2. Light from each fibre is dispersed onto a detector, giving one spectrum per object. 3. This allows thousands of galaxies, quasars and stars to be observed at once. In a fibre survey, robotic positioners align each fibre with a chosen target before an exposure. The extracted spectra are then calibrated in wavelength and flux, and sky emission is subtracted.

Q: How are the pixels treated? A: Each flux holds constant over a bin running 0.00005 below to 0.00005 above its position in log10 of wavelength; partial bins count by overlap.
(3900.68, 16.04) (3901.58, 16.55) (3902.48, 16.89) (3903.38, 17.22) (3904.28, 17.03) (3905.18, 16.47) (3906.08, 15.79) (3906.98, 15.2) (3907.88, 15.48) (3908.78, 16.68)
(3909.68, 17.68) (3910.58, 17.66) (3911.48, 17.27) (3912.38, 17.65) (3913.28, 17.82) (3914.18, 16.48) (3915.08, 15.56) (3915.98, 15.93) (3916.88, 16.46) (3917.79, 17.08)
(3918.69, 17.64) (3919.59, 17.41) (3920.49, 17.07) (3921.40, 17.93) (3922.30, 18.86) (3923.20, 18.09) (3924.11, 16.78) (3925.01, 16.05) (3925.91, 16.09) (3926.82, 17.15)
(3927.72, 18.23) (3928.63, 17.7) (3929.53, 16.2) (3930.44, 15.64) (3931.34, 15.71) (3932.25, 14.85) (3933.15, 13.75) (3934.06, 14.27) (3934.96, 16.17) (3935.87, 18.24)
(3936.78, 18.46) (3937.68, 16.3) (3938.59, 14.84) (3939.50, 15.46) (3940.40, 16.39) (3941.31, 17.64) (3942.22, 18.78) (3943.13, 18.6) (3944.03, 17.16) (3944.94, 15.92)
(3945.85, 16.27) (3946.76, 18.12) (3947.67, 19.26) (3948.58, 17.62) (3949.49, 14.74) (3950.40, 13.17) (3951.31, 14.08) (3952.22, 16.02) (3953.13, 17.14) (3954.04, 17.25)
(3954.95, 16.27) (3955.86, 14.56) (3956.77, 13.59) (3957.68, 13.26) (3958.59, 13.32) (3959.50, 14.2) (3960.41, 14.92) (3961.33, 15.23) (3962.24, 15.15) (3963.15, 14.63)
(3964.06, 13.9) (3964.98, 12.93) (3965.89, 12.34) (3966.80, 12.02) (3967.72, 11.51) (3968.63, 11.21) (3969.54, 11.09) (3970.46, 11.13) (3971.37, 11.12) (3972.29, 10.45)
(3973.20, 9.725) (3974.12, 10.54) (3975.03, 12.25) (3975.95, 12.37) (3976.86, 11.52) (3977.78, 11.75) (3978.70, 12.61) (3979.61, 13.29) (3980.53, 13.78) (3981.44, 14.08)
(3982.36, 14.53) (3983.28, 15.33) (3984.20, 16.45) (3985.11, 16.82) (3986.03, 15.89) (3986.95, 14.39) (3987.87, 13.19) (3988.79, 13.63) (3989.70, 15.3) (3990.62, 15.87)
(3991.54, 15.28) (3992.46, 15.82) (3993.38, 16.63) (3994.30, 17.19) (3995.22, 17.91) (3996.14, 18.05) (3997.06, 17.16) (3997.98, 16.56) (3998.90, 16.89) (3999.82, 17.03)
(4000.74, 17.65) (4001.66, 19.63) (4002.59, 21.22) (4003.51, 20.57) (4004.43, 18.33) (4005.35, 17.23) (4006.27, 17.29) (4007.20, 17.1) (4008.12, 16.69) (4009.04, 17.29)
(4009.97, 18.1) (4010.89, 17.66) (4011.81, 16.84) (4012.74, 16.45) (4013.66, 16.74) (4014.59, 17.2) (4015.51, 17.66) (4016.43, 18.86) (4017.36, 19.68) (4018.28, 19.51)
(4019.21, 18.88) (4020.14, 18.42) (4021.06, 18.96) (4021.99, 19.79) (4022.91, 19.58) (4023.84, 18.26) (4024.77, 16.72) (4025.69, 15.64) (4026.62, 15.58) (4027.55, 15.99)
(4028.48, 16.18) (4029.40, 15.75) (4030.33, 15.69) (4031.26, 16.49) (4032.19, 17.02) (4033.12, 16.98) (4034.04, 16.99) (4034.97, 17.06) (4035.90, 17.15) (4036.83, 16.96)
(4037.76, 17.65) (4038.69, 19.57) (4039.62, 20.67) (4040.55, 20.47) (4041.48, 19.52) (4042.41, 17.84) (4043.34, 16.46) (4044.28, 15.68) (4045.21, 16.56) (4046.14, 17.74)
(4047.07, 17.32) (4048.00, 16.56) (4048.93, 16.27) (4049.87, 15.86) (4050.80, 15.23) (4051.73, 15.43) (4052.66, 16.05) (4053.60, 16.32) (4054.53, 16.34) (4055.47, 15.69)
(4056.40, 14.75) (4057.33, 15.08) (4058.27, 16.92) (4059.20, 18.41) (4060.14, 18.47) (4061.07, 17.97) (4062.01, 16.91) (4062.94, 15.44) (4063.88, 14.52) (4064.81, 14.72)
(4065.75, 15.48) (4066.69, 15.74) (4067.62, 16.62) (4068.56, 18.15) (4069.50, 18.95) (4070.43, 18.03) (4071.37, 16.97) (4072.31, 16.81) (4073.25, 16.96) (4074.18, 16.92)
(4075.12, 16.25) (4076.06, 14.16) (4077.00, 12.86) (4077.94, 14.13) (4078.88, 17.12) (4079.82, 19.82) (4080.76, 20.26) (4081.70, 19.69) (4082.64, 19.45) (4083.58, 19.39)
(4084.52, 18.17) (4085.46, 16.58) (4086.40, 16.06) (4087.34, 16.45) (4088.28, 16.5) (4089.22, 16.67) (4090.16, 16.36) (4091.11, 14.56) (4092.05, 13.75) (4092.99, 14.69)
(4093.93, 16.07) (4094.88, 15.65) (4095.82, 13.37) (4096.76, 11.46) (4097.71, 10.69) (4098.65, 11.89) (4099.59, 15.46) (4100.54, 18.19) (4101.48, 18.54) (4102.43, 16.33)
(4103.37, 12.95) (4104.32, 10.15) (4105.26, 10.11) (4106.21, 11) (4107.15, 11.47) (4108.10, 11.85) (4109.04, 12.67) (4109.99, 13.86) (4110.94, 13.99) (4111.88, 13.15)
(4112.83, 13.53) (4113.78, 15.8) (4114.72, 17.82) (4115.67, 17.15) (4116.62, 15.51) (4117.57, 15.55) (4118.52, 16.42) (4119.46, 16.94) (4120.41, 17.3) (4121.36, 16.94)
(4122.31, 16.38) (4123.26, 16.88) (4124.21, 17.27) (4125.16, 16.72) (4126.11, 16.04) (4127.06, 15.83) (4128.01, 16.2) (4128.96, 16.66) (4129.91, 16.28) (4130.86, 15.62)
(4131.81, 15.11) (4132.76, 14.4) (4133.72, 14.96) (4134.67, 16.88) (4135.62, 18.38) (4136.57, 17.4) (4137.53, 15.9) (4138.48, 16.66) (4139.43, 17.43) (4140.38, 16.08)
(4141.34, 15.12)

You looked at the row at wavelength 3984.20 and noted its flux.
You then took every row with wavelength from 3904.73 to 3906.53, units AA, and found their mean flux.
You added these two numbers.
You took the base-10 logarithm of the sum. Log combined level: 1.51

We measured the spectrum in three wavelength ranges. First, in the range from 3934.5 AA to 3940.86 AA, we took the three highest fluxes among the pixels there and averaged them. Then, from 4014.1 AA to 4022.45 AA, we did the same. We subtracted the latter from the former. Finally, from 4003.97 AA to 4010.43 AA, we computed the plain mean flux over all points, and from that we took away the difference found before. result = 19.4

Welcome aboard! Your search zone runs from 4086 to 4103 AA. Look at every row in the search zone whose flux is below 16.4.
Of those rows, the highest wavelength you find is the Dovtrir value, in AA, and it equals 4102.43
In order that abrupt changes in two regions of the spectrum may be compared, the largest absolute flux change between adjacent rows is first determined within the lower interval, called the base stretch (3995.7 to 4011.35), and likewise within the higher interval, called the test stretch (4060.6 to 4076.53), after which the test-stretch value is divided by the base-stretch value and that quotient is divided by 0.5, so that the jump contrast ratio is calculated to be 1.9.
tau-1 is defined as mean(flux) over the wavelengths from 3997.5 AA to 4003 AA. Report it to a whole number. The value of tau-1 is 18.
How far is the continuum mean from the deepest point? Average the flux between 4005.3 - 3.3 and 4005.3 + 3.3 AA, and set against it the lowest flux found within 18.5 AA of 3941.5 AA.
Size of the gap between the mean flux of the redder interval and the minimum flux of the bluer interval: 5.2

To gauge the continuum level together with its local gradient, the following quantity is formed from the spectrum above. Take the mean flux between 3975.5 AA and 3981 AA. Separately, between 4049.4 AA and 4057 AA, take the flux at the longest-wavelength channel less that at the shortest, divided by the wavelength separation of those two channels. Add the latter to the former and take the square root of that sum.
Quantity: 3.52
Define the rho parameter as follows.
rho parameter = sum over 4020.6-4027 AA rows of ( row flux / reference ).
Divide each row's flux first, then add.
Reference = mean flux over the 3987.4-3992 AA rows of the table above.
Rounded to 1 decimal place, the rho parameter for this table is 8.5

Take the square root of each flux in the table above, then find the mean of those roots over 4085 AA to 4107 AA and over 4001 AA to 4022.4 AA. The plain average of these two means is 4.03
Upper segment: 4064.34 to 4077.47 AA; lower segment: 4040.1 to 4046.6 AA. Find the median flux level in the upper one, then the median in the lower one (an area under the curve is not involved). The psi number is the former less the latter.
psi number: -1.0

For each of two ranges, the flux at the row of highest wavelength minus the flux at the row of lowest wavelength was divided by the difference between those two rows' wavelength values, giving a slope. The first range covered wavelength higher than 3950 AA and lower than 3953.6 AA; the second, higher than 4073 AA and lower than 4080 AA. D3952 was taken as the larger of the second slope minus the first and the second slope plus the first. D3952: 1.89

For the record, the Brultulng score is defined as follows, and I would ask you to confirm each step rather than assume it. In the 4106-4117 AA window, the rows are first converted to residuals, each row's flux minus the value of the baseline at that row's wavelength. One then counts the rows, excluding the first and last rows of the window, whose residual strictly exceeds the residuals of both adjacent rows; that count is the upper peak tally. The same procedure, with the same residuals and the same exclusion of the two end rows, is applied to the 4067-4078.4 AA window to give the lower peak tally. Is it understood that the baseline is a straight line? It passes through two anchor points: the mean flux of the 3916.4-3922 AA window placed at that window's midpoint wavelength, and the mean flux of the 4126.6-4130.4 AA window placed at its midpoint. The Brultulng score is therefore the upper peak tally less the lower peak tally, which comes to 0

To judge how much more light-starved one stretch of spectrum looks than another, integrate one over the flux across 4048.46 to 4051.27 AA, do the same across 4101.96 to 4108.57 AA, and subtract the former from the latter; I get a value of 0.39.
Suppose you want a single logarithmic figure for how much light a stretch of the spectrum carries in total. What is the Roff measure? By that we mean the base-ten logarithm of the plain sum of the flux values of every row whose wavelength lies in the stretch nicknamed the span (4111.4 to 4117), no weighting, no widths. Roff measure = 1.97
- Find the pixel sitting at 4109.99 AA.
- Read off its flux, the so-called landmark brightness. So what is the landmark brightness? 13.86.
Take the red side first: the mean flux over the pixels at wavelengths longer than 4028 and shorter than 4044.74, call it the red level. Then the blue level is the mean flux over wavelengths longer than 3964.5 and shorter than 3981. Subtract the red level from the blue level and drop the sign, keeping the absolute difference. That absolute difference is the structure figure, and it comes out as 5.7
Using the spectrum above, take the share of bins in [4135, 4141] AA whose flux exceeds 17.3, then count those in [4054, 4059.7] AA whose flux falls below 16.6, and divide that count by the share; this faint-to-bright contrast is 8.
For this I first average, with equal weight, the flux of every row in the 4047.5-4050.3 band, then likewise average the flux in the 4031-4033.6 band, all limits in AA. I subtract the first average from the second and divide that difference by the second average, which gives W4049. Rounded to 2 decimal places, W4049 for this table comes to 0.04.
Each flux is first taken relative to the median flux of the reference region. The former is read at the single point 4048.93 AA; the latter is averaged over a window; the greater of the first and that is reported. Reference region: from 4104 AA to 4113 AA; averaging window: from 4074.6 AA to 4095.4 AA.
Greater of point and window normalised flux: 1.35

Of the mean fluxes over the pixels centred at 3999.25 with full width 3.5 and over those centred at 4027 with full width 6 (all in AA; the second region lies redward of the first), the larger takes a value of 17.0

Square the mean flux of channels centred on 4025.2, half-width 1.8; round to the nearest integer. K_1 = 274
